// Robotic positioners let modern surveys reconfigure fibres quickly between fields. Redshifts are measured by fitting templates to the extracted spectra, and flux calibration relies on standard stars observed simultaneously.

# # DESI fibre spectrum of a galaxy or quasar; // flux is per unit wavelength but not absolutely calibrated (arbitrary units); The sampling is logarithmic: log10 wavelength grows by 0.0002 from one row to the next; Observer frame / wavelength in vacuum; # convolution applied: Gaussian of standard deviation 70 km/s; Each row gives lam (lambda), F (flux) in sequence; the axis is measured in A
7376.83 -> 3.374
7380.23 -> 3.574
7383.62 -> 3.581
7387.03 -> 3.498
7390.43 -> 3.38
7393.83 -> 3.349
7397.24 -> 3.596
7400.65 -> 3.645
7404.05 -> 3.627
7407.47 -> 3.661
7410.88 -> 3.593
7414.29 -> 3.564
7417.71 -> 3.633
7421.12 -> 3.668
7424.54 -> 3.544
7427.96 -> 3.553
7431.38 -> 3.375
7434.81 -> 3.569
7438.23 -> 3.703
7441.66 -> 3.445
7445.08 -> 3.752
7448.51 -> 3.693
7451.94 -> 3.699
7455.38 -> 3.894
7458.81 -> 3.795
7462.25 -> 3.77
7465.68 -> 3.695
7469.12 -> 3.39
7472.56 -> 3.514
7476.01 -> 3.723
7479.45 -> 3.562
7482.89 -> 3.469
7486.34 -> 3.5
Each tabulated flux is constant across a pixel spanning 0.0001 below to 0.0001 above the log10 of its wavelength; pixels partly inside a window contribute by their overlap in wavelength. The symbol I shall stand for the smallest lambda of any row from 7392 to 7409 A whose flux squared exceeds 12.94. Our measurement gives 7400.65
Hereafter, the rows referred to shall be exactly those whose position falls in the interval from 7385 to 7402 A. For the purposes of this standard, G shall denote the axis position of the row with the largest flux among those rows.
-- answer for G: 7400.65 A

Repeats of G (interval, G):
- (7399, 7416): 7407.47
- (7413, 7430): 7421.12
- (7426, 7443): 7438.23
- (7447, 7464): 7455.38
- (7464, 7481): 7476.01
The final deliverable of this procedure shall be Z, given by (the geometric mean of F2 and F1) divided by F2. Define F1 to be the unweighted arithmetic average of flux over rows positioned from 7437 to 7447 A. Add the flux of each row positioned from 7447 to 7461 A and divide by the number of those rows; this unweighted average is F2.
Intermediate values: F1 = 3.63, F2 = 3.77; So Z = 0.982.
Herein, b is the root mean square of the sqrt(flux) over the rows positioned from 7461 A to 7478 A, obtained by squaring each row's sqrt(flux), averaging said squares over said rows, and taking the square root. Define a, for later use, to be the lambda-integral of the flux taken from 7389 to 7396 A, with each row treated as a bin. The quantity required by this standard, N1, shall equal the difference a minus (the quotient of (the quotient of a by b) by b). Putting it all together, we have 17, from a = 24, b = 1.90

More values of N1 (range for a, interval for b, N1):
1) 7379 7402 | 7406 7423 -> 59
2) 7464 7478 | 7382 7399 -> 36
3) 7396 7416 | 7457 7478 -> 52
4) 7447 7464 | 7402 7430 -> 46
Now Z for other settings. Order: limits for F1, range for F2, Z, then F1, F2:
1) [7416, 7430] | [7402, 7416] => 0.998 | 3.60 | 3.61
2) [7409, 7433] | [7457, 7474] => 0.990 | 3.56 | 3.63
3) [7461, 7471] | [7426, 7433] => 1.022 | 3.62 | 3.46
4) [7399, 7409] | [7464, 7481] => 1.009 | 3.64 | 3.58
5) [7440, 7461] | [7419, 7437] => 1.024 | 3.71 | 3.54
